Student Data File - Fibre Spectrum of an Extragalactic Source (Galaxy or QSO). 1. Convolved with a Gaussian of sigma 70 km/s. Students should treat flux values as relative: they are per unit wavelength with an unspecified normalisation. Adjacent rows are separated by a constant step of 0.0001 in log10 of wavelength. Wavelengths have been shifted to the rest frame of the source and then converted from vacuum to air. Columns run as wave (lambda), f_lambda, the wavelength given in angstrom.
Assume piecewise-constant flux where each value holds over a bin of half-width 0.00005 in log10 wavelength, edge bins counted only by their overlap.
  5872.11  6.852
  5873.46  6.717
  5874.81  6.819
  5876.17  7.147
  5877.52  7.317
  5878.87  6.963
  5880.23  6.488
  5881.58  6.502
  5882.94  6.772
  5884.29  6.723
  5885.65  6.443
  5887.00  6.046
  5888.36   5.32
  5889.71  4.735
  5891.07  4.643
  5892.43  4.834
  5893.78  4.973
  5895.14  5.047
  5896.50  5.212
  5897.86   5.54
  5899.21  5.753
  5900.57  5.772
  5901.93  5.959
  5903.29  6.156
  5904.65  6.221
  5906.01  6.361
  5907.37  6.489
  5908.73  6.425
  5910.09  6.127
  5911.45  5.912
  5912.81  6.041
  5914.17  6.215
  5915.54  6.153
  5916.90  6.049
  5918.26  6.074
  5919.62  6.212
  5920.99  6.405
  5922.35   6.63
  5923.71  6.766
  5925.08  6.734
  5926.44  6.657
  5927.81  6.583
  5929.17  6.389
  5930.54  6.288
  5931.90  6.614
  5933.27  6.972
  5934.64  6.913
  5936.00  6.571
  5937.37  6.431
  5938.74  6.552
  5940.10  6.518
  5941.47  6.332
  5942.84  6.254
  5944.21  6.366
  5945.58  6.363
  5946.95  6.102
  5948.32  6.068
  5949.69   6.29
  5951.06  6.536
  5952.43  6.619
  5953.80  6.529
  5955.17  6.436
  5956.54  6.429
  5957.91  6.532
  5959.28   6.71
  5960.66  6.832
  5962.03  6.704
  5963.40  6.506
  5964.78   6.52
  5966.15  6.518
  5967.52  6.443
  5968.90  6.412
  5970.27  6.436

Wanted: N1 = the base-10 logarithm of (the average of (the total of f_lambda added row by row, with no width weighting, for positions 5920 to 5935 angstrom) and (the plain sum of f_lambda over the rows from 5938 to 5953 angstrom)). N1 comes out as 1.85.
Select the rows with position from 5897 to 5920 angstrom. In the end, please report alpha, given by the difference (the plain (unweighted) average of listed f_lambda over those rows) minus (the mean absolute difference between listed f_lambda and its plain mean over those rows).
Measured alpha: 5.90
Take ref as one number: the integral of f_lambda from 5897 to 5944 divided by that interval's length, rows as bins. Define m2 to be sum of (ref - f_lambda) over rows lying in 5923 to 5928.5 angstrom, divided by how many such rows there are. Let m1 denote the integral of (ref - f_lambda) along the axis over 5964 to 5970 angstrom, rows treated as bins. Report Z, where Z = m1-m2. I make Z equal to -0.5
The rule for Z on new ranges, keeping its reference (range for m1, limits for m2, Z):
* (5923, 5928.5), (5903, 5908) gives -2.0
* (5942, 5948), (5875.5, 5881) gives 1.0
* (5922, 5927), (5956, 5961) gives -1.6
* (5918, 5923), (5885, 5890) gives -0.8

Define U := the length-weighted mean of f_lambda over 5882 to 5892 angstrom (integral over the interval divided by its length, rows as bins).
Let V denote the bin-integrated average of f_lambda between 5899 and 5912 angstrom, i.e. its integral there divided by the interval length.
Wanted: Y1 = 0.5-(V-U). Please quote 0.2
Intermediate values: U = 5.80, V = 6.13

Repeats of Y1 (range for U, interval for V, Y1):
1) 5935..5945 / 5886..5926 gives 1.0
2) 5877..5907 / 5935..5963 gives -0.1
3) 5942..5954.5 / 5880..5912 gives 1.0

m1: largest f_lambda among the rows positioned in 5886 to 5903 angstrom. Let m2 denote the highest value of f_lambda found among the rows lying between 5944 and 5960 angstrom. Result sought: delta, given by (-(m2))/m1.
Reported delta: -1.11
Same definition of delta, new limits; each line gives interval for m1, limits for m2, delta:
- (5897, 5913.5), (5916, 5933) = -1.04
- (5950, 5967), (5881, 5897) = -0.99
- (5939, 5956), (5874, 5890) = -1.11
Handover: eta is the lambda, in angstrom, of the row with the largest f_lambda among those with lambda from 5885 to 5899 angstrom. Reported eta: 5885.65 angstrom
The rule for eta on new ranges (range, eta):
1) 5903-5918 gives 5907.37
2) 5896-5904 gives 5903.29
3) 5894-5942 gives 5933.27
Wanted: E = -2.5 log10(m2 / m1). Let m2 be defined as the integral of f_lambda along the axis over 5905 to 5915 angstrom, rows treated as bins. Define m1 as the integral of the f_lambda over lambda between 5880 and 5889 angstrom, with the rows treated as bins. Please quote -0.10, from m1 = 57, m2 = 62.2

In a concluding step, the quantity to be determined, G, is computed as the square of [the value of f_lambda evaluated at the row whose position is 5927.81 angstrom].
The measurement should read 43.3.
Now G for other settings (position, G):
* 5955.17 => 41.4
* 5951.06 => 42.7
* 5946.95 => 37.2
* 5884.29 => 45.2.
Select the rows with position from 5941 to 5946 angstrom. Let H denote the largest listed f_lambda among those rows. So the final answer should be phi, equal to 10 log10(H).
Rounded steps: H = 6.366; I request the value 8.0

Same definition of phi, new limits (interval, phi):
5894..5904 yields 7.9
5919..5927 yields 8.3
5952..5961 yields 8.3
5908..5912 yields 8.1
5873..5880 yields 8.6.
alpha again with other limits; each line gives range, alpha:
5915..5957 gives 6.26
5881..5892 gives 5.15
